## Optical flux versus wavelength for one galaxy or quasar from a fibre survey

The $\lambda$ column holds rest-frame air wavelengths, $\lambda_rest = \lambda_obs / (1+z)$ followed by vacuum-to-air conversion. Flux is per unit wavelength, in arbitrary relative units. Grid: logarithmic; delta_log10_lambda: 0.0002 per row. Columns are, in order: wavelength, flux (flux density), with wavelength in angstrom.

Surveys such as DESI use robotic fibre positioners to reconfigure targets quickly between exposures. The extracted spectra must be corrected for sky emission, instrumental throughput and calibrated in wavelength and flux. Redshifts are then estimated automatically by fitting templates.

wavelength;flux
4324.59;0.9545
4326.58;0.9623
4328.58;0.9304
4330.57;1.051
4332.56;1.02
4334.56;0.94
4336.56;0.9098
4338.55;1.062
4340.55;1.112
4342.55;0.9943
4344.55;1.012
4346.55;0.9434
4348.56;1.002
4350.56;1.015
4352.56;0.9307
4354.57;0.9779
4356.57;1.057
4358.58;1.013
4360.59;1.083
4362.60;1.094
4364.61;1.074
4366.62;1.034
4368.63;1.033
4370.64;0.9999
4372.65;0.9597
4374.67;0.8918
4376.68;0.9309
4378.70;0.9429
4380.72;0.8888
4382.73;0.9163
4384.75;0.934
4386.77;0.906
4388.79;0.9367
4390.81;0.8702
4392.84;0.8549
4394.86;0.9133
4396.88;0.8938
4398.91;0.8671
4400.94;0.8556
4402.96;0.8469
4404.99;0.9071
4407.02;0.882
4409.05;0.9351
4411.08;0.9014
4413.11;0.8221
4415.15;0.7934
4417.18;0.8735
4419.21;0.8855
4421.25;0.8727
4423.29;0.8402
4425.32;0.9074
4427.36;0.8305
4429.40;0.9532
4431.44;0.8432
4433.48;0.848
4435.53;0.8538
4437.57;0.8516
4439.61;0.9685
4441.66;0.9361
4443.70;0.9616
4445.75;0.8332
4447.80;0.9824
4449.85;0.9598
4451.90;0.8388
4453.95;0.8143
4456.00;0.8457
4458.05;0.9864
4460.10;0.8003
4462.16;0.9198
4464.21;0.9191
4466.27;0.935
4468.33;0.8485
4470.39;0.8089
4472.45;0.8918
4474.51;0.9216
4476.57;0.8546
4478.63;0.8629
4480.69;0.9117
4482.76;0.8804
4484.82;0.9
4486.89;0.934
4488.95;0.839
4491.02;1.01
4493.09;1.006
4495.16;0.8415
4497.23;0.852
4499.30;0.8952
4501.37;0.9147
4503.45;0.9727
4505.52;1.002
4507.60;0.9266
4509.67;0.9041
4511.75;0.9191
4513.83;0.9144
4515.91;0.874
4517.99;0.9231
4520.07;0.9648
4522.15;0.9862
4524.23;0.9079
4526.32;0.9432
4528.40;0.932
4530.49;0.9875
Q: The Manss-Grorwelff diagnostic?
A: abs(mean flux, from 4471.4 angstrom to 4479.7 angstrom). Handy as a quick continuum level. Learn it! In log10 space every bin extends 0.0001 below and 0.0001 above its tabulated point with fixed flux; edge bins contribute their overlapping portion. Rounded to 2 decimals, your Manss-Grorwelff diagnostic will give 0.88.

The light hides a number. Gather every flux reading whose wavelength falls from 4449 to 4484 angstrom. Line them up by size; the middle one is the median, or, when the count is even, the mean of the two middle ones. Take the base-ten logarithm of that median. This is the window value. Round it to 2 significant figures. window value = -0.055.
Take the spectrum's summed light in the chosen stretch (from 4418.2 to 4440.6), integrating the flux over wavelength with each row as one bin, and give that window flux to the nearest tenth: 19.7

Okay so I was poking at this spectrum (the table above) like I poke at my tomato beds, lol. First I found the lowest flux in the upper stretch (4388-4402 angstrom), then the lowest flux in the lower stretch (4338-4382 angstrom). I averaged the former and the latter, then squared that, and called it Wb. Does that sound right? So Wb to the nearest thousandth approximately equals 0.760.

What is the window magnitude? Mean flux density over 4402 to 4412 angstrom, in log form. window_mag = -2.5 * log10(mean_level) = 0.12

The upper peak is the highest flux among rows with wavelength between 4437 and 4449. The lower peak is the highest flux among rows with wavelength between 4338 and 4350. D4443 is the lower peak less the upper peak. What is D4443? 0.130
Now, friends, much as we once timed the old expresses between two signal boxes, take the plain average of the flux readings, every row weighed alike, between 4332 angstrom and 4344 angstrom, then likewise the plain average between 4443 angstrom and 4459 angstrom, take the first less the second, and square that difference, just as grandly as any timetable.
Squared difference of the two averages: 0.011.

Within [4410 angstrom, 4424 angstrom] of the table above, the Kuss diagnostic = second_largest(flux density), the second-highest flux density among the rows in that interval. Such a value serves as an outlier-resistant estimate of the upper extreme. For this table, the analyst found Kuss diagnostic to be 0.8855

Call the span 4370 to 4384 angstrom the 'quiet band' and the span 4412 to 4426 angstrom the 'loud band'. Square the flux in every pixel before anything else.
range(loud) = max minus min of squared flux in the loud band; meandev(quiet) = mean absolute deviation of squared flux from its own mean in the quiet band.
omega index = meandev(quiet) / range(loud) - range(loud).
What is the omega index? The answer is 0.09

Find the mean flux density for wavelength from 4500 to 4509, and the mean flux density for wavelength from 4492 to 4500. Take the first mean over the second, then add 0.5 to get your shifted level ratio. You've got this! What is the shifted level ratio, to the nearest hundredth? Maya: 1.56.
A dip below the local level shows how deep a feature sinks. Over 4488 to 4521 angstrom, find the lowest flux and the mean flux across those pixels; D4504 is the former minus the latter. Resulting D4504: -0.083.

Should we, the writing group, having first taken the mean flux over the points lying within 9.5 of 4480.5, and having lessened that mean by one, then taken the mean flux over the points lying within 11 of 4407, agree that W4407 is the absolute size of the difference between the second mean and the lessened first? 0.98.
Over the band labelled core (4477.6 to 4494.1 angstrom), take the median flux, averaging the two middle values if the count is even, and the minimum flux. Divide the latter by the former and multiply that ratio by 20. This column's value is 18.5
